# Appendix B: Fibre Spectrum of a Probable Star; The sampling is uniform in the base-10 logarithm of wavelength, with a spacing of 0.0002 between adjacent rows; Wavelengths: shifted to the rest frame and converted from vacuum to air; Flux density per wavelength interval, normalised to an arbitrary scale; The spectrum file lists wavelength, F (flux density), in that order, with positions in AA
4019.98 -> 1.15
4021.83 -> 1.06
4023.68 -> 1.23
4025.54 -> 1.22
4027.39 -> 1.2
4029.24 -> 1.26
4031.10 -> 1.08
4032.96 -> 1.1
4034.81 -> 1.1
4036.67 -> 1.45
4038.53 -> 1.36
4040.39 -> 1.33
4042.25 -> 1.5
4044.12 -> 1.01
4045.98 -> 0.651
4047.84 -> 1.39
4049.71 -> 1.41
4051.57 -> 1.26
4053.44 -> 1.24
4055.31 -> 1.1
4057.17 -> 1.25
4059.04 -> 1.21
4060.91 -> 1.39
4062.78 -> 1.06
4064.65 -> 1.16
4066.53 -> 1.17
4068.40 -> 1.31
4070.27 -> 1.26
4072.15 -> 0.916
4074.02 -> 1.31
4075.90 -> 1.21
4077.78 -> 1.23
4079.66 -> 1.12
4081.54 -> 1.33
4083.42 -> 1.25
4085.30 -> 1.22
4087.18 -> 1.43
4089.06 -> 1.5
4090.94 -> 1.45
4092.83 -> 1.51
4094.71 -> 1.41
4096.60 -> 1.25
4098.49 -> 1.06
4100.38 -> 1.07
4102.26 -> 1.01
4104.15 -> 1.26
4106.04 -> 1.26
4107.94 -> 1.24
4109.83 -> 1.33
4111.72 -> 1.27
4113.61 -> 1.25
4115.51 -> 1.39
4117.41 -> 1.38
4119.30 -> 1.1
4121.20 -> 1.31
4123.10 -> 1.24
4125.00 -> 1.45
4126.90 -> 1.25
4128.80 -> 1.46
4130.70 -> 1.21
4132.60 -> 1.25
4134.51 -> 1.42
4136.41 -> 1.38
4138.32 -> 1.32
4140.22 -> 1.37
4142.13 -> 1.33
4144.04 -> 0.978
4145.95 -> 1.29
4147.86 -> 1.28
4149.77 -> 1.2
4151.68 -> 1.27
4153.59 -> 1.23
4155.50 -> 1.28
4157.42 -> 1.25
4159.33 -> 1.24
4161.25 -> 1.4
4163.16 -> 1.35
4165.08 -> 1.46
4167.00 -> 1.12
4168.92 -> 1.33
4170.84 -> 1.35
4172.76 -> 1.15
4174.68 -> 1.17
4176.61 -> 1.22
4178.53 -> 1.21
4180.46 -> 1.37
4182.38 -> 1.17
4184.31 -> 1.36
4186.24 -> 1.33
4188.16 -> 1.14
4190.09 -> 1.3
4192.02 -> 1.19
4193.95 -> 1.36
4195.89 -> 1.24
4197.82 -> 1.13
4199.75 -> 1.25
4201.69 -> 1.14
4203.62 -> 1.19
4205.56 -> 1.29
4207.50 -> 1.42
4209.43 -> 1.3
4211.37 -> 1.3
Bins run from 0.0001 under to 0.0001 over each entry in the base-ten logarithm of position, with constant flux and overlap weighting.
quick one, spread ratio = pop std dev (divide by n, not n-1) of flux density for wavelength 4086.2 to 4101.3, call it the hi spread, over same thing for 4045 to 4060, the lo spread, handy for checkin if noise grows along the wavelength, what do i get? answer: 0.77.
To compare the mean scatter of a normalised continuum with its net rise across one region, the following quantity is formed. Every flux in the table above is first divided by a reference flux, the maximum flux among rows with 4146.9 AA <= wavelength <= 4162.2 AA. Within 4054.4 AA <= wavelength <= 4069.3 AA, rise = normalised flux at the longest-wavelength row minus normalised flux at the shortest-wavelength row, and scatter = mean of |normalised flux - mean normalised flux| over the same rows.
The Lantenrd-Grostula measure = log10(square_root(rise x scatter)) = -1.02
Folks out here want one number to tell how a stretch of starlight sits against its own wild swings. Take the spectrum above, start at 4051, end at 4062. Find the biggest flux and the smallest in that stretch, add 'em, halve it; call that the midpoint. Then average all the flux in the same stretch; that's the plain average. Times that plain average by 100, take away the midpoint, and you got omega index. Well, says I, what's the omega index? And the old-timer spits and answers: 123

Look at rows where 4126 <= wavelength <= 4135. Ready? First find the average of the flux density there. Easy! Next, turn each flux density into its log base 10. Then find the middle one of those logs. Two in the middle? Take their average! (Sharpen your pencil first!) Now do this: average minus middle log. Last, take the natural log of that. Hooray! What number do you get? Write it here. 0.20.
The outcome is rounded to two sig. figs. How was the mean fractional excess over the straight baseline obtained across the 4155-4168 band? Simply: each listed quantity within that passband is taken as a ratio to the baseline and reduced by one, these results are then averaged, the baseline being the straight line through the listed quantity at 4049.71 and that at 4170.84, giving -0.040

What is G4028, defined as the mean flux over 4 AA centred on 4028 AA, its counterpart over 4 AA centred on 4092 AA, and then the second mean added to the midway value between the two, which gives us 2.83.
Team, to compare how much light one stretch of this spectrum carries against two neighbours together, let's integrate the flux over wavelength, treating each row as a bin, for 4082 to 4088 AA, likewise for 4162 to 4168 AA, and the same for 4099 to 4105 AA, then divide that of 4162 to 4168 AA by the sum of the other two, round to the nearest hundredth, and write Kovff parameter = 0.55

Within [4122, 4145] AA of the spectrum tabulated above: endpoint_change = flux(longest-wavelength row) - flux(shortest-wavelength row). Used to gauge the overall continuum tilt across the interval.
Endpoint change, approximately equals -0.3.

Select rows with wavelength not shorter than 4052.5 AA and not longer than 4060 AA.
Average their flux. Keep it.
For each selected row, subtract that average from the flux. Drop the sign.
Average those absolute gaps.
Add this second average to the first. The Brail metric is 1.25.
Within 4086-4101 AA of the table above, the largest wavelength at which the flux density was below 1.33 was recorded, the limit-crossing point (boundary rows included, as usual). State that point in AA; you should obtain 4100.38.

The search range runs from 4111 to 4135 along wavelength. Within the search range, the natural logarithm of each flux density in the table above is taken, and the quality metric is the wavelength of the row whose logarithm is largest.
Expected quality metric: 4128.80 AA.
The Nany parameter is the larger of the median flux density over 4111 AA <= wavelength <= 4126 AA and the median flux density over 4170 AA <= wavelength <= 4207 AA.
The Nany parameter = 1.29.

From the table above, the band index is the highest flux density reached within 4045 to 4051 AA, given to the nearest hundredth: 1.41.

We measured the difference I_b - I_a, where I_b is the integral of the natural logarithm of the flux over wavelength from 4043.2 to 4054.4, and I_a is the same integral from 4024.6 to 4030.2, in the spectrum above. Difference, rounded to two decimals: 0.17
